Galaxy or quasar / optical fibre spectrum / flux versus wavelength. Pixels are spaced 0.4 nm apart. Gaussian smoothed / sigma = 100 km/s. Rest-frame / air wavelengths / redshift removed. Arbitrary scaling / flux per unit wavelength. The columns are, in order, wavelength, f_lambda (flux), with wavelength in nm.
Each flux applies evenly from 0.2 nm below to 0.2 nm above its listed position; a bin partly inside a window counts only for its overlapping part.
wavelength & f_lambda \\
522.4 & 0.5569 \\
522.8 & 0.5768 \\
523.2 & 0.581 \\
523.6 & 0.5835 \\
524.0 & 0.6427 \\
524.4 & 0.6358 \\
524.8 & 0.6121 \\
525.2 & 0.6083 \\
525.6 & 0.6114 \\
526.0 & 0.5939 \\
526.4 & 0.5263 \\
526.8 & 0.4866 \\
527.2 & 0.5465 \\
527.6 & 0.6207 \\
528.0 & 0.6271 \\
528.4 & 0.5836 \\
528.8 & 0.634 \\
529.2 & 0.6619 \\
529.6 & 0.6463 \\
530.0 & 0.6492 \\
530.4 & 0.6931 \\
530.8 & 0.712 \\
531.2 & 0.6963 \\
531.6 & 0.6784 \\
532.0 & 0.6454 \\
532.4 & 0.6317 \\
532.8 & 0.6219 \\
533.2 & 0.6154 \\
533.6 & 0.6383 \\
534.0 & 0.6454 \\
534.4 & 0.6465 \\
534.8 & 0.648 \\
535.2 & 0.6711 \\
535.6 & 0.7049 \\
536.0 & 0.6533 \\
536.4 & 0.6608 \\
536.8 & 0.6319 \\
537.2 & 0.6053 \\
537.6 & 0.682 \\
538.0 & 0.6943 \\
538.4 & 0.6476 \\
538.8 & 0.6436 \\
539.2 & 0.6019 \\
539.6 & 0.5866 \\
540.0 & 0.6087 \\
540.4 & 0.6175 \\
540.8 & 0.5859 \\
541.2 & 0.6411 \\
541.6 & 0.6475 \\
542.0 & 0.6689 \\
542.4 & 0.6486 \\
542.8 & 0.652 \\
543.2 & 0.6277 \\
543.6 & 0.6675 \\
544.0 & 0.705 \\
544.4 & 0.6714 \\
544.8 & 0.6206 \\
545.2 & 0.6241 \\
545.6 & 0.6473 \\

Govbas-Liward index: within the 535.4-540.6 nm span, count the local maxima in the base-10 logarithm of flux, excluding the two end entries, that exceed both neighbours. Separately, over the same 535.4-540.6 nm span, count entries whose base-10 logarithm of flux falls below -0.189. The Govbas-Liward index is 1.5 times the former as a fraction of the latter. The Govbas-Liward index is 0.43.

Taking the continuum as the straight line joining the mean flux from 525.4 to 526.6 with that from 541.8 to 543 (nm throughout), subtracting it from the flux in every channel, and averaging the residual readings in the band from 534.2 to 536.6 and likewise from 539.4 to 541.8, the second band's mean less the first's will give -0.07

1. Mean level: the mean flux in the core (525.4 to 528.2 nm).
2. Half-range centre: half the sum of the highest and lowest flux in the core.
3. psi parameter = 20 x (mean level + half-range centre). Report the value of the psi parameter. 22.60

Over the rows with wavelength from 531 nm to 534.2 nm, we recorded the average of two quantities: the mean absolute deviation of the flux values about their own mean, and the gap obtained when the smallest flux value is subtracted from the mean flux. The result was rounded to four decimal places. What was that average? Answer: 0.0258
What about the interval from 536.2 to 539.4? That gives 0.0346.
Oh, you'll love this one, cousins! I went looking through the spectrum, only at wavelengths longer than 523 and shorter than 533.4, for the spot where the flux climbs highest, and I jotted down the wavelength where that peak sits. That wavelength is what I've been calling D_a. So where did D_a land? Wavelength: 530.8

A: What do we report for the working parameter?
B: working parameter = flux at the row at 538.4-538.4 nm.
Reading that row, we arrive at 0.6476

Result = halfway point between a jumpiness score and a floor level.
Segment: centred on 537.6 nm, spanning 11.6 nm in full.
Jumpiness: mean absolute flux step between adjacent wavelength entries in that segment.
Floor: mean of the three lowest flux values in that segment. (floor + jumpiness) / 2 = 0.307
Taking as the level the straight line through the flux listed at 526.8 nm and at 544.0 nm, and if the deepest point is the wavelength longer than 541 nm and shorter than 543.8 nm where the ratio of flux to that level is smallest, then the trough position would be 543.2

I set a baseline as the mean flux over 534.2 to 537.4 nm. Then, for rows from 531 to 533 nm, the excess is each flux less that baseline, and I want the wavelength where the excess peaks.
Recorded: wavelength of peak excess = 531.2 nm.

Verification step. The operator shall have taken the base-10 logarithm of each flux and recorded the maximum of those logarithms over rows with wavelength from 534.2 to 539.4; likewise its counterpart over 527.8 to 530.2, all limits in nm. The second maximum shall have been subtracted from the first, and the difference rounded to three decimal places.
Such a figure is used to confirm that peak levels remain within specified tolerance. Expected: 0.027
